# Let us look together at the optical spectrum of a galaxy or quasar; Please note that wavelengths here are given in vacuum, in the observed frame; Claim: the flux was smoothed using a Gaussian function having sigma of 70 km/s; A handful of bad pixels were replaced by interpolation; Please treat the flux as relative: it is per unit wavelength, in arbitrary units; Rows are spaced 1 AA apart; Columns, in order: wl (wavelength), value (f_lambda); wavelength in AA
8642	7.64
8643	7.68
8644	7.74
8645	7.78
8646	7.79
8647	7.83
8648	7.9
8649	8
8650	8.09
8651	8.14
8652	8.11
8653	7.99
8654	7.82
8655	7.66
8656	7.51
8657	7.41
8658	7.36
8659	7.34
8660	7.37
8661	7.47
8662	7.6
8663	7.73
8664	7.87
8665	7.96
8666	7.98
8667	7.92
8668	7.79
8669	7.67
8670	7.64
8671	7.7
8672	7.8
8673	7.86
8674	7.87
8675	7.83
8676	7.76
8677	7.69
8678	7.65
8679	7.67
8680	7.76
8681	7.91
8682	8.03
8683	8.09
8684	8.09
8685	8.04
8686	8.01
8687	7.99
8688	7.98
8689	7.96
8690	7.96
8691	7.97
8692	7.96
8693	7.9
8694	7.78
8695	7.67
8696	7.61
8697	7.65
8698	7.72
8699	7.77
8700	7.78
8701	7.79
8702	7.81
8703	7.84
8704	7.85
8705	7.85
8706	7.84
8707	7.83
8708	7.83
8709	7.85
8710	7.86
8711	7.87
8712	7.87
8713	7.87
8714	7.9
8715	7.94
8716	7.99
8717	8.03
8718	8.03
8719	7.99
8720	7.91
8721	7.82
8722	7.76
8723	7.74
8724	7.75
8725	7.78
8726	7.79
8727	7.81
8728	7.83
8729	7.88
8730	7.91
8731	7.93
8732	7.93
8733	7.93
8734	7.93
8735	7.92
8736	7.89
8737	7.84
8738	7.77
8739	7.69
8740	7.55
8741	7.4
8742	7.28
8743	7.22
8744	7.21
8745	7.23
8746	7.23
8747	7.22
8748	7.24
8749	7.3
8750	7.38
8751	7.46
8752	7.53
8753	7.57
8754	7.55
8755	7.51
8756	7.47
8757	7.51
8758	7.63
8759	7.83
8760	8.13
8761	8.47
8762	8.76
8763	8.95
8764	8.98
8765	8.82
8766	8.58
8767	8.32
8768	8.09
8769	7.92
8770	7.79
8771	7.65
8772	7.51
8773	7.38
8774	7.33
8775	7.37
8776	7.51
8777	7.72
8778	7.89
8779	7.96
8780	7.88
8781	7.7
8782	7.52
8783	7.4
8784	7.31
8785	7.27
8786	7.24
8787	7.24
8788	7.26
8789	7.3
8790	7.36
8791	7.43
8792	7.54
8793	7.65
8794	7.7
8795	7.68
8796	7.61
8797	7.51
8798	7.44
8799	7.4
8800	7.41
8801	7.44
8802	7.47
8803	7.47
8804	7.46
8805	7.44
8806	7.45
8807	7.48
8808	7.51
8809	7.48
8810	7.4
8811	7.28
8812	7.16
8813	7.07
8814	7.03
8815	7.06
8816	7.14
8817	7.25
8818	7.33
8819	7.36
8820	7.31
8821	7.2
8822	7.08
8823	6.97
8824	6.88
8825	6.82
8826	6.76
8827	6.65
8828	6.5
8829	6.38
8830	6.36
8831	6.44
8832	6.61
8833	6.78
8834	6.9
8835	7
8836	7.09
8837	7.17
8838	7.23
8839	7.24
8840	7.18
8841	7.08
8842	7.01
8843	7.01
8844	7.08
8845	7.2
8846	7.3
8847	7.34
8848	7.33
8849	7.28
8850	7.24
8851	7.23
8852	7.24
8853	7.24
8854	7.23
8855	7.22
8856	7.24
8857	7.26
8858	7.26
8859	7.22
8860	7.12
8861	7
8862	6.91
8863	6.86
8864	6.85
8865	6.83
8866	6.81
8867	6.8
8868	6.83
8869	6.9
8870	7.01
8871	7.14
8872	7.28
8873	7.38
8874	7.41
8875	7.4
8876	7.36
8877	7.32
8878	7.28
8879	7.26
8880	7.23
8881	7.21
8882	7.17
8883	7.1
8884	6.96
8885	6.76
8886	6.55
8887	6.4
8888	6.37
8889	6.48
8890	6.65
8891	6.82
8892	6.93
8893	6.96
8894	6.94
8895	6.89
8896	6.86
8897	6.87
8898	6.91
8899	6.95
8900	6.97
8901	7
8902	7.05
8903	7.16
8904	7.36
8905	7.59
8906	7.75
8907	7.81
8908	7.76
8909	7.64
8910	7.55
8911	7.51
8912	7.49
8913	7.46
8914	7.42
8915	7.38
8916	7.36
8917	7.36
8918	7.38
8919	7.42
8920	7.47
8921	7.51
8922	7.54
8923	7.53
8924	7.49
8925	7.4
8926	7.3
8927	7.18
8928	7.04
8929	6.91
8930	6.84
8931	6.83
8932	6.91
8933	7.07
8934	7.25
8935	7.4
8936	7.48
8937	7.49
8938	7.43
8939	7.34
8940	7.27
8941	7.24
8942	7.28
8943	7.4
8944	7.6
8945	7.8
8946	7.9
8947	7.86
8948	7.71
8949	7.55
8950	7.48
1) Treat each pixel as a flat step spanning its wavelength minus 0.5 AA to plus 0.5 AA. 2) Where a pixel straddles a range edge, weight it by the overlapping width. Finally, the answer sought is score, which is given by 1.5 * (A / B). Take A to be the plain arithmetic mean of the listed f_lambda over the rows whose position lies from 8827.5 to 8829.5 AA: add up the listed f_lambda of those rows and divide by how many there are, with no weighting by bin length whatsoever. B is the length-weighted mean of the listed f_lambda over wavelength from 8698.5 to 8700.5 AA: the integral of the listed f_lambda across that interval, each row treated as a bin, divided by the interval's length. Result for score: 1.2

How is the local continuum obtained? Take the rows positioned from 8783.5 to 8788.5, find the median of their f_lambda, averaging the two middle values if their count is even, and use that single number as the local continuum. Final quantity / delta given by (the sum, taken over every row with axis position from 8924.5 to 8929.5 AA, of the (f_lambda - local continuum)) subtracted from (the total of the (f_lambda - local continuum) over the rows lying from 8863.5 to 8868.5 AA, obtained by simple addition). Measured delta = -2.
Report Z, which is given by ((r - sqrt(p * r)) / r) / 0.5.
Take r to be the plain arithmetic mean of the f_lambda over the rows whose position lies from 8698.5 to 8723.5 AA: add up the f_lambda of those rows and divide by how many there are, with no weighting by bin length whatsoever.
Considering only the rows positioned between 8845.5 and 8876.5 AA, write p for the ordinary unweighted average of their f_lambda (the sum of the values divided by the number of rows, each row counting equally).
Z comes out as 0.09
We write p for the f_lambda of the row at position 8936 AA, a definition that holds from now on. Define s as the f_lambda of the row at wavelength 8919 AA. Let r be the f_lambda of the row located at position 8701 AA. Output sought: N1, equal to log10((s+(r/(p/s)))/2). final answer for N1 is 0.88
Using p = 7.48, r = 7.79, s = 7.42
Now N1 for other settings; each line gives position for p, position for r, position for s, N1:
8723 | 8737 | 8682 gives 0.91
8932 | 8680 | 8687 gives 0.93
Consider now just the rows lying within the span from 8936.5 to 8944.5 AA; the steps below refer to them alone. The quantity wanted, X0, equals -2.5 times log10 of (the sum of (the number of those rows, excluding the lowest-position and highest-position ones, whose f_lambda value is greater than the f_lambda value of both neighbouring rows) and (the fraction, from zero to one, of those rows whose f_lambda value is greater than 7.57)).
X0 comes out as 2.3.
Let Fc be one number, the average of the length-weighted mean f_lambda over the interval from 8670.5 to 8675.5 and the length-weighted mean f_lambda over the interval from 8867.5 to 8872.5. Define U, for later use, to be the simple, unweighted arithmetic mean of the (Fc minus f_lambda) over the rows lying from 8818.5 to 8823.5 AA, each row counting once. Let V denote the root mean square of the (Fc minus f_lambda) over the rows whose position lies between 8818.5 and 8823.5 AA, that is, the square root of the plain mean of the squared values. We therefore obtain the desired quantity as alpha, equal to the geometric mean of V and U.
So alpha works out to 0.26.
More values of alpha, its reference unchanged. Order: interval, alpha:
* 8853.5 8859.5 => 0.18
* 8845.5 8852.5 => 0.14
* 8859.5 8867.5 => 0.53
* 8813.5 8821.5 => 0.23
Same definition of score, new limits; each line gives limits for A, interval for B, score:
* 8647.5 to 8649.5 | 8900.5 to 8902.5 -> 1.7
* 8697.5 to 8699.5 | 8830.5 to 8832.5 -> 1.8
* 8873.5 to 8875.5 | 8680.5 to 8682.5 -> 1.4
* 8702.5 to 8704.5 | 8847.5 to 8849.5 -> 1.6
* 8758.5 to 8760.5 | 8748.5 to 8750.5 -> 1.6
